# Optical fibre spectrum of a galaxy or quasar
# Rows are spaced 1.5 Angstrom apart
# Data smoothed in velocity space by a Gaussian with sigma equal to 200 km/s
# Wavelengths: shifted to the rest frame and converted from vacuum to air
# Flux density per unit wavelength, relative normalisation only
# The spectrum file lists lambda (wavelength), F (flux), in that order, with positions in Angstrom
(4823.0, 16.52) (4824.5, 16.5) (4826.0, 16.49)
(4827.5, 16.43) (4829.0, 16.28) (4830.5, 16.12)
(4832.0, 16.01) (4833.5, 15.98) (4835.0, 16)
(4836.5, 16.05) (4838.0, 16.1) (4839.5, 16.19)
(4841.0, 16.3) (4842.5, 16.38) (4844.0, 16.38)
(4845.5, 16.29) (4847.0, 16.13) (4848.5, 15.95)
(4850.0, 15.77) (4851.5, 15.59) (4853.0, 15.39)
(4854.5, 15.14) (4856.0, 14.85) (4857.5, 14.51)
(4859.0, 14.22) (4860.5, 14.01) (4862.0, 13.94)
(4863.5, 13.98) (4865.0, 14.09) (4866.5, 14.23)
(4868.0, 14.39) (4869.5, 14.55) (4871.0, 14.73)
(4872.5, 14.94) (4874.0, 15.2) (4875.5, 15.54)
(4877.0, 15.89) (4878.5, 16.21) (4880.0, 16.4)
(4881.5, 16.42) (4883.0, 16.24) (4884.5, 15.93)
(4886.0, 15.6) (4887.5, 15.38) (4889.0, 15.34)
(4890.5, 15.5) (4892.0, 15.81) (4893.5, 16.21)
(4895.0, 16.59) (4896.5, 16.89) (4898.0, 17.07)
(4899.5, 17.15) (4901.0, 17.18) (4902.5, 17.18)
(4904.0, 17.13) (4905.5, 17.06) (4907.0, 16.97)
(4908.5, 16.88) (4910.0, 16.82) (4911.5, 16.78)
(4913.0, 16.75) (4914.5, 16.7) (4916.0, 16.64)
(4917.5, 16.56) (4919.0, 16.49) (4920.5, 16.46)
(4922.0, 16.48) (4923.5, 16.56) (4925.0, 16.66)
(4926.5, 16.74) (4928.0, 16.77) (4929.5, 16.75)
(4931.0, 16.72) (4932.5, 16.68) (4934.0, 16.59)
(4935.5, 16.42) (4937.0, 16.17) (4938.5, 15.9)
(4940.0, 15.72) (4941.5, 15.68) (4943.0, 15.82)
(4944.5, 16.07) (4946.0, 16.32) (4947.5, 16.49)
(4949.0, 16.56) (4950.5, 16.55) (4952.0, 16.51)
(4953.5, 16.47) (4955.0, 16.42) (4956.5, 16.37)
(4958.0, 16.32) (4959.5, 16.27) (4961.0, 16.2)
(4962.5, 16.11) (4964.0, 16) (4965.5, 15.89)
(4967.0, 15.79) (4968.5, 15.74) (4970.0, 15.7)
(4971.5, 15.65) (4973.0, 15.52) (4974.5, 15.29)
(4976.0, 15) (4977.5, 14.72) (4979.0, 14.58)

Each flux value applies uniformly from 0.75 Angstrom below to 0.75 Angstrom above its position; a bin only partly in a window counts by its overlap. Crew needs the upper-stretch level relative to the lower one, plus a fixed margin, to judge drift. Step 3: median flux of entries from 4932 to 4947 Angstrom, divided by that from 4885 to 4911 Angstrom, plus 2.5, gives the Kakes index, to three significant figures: 3.45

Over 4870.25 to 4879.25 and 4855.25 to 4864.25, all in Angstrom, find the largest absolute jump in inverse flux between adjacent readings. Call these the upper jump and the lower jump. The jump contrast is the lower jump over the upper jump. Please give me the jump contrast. 1.1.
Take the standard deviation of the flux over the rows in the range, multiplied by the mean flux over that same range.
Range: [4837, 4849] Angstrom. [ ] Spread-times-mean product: 2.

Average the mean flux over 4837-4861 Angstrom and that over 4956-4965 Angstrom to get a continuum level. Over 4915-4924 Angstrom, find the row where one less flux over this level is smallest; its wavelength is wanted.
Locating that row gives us 4916.0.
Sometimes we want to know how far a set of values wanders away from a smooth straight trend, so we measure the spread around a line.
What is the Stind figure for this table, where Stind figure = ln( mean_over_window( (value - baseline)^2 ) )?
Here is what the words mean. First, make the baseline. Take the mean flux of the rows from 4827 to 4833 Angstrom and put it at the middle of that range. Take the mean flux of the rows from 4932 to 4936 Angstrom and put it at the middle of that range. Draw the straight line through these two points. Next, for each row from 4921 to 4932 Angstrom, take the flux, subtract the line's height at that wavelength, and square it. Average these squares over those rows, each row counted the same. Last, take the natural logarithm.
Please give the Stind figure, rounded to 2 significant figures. -3.7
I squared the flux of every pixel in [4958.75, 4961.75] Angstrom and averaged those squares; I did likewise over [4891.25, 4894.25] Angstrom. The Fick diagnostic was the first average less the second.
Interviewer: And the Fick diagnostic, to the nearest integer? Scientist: 7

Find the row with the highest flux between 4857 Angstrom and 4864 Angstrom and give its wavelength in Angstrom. 4857.5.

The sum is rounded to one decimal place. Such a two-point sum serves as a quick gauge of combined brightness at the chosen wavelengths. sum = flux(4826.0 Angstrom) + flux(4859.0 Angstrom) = 30.7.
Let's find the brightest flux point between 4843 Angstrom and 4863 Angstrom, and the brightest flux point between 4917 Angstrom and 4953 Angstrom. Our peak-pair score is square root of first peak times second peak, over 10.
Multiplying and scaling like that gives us 1.66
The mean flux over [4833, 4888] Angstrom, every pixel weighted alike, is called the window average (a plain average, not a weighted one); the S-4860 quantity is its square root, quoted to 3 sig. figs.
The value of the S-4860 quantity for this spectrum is 3.93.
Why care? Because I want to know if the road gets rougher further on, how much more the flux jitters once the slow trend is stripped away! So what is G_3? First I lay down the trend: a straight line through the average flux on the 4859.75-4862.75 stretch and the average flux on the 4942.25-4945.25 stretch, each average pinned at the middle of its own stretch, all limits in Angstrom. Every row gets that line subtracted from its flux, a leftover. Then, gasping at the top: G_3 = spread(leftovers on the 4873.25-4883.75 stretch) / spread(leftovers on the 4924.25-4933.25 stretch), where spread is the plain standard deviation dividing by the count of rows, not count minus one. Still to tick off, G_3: 5.1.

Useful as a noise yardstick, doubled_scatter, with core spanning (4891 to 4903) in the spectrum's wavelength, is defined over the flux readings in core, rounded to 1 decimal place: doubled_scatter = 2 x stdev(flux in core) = 1.0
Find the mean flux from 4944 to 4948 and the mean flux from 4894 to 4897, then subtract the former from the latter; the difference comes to 0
